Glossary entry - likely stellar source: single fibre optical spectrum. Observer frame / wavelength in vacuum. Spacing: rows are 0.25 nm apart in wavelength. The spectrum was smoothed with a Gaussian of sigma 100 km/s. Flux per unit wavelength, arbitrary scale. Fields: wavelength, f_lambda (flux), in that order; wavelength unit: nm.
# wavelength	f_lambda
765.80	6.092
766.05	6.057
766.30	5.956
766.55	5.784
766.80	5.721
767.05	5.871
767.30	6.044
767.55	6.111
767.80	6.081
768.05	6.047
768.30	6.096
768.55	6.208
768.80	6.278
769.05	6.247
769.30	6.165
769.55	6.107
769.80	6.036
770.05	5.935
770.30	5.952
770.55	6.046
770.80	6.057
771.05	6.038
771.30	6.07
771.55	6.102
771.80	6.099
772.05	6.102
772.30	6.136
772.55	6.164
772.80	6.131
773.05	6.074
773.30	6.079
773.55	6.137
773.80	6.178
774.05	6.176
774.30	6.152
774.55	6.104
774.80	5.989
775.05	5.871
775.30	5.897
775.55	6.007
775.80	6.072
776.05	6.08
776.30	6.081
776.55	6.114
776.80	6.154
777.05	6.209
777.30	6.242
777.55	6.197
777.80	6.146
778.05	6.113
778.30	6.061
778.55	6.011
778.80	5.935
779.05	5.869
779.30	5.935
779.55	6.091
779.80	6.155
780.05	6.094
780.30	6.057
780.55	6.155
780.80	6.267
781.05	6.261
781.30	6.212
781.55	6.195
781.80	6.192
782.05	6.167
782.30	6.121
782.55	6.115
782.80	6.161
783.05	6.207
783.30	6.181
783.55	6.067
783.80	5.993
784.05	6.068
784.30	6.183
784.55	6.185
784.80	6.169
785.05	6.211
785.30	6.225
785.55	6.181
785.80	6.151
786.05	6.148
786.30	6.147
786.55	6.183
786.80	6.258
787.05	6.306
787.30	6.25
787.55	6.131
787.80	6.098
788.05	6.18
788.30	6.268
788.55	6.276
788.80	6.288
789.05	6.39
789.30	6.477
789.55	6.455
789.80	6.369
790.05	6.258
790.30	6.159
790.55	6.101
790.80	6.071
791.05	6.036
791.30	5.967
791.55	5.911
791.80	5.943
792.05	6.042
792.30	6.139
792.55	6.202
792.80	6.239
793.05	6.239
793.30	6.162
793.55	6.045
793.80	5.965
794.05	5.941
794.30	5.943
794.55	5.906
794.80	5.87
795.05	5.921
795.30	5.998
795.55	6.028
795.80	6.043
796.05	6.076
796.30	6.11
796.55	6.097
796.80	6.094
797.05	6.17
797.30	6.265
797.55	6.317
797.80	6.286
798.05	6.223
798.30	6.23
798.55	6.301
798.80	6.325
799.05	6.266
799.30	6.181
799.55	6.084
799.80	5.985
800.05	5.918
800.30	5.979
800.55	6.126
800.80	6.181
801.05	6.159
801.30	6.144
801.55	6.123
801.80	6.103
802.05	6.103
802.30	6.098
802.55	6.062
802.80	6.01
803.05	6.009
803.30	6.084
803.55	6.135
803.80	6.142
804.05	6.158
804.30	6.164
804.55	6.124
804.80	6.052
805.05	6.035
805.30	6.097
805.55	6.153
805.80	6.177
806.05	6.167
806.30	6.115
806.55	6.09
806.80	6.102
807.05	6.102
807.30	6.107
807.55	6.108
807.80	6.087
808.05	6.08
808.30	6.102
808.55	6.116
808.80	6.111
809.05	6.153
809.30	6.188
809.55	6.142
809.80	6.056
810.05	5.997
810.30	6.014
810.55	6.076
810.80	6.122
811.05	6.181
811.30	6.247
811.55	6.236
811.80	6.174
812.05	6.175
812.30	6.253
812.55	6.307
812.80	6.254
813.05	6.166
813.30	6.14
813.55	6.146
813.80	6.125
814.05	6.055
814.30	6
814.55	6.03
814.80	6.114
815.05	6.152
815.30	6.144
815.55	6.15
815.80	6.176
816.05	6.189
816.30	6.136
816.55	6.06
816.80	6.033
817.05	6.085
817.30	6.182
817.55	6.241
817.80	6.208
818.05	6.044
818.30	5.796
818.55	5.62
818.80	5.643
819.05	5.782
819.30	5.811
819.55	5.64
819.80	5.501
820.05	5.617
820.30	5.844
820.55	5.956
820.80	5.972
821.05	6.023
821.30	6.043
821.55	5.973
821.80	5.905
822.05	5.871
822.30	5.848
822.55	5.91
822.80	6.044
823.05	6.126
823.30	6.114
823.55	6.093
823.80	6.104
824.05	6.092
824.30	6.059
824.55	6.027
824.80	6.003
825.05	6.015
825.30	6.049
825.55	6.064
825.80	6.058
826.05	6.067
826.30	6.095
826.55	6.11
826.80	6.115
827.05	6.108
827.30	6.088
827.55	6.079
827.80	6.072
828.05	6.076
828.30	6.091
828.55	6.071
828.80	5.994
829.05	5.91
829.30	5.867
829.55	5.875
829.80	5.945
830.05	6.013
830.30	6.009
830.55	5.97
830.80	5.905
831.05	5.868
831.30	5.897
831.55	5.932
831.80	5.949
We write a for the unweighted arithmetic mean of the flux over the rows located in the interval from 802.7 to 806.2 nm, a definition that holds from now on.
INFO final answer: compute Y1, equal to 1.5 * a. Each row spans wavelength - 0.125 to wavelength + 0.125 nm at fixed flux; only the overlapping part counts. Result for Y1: 9.16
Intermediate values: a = 6.11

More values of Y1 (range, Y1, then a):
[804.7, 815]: 9.19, 6.13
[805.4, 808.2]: 9.18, 6.12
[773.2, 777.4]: 9.14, 6.09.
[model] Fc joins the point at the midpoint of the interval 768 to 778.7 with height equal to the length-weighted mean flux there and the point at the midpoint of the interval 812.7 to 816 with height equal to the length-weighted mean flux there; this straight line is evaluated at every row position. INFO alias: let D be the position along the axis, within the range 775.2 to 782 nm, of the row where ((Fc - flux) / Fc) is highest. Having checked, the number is 779.05 nm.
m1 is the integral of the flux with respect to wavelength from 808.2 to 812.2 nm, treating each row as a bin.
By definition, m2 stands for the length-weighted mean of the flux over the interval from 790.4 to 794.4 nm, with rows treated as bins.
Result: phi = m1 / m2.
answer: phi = 4.05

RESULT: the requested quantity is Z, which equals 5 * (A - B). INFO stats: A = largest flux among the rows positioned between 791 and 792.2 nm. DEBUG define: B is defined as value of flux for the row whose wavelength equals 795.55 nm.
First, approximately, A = 6.042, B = 6.028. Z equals 0.07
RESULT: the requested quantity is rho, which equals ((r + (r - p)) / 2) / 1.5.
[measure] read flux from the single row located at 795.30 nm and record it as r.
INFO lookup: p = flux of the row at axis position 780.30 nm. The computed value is 1.98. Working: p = 6.057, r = 5.998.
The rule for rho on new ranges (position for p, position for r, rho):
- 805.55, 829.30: 1.86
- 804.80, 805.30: 2.05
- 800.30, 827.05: 2.08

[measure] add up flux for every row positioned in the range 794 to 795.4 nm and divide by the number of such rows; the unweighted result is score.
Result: 5.9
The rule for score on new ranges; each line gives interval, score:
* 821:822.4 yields 5.9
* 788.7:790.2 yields 6.4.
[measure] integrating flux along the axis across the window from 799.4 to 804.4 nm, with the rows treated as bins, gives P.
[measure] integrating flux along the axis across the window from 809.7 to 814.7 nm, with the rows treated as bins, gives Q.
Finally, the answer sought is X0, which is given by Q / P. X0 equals 1.01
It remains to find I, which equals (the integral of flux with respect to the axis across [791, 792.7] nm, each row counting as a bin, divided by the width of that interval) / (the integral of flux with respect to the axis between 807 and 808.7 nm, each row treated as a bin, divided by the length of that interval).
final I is 0.99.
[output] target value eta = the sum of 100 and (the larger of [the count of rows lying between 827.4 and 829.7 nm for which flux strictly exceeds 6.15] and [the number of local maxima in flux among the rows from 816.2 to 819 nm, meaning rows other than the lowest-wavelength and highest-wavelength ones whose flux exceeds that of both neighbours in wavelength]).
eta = 101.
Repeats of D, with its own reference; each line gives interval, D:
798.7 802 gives 800.05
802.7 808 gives 803.05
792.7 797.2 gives 794.80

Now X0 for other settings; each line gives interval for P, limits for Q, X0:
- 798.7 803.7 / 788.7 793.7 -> 1.01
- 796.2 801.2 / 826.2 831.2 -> 0.98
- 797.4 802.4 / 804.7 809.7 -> 0.99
